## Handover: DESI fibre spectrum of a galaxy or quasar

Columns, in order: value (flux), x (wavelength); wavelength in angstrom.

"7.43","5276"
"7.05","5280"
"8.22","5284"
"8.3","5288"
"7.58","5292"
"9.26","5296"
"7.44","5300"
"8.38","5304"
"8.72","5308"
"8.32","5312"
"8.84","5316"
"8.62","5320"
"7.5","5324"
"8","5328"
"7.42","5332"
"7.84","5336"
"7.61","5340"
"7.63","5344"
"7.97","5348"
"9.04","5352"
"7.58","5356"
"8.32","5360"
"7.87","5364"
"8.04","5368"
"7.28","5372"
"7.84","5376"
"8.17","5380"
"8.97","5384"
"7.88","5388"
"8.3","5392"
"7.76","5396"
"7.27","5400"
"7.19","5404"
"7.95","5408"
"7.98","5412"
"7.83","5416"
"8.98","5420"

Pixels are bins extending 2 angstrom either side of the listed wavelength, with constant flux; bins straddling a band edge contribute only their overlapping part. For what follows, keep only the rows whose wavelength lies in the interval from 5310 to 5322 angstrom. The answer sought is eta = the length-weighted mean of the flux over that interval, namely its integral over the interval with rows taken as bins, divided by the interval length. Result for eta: 8.6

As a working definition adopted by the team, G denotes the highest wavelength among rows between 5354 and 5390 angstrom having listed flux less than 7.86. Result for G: 5376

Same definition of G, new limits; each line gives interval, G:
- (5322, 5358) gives 5356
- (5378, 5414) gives 5404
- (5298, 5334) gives 5332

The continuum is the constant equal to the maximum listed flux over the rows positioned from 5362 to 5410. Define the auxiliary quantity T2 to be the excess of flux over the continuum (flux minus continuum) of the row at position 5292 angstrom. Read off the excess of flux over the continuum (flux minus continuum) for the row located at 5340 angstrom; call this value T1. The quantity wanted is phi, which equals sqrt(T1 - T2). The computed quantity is 0.2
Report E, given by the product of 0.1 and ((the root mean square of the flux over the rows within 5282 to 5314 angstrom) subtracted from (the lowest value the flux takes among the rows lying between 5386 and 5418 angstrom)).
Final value -0.111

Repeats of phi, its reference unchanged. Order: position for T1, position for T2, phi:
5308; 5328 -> 0.8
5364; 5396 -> 0.3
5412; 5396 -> 0.5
